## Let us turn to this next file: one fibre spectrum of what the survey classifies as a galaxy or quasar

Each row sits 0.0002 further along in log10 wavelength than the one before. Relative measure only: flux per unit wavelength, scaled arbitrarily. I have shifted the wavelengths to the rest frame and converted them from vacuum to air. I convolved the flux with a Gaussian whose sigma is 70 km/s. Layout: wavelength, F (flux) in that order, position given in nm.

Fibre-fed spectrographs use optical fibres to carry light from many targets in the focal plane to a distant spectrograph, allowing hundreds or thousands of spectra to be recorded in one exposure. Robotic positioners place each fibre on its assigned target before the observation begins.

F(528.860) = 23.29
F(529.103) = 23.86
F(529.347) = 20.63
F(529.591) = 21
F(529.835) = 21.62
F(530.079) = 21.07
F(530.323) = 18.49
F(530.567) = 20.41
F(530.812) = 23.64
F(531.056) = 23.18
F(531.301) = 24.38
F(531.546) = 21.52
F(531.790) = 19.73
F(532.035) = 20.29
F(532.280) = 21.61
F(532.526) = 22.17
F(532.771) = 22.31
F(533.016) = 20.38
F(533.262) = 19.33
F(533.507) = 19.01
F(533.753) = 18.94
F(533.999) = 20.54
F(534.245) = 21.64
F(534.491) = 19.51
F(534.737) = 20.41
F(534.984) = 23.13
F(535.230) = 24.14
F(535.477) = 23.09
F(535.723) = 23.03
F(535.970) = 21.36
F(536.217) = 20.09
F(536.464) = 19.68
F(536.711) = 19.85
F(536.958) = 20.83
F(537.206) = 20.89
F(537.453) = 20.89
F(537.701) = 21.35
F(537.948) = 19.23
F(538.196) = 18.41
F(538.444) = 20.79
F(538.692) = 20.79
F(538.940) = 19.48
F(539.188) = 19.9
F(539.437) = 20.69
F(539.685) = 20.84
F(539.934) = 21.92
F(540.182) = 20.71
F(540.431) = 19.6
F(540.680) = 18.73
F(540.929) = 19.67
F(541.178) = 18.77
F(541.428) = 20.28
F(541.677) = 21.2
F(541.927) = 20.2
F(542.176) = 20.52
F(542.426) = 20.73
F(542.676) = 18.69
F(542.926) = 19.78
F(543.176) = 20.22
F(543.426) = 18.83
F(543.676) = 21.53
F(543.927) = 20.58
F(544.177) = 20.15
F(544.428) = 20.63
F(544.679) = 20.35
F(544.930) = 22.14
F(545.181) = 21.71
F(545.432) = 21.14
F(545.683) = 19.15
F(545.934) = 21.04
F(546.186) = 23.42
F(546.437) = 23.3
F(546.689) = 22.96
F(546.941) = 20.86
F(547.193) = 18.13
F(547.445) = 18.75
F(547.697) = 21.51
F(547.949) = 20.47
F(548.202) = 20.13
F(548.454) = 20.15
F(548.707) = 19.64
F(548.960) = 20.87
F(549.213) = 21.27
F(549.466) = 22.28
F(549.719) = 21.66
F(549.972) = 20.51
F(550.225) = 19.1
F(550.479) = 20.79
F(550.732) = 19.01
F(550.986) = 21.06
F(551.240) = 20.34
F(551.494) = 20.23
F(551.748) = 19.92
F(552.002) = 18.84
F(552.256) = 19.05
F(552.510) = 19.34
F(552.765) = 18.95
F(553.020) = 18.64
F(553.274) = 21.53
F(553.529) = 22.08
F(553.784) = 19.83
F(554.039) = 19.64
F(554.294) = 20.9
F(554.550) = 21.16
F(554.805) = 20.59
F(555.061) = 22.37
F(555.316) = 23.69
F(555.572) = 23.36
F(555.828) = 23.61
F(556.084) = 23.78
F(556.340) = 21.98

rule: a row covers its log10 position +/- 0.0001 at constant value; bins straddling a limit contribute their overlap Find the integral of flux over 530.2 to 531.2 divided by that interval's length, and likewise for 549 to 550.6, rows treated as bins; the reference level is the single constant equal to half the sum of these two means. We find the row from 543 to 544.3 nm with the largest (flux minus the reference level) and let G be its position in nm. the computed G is 543.676 nm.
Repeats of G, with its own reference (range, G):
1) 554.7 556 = 555.316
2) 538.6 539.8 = 539.685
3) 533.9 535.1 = 534.984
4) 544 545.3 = 544.930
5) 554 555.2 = 555.061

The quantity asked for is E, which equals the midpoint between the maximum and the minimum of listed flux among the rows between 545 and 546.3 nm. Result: 21.3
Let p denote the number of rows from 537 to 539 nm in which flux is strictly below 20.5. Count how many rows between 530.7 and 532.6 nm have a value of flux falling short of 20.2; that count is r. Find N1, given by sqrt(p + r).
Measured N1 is 2.0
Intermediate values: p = 3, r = 1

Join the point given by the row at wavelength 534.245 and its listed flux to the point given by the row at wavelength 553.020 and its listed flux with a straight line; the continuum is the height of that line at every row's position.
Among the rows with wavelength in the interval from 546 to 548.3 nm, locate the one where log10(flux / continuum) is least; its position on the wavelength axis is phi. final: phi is 547.193 nm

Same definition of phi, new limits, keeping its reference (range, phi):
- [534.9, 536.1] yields 535.970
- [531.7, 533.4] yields 533.262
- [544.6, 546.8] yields 545.683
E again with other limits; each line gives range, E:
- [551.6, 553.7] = 20.4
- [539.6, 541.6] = 20.3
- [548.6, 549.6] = 21.0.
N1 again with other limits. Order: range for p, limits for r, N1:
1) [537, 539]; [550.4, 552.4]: 2.6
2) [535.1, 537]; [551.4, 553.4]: 3.0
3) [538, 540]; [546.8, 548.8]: 2.8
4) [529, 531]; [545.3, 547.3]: 2.0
